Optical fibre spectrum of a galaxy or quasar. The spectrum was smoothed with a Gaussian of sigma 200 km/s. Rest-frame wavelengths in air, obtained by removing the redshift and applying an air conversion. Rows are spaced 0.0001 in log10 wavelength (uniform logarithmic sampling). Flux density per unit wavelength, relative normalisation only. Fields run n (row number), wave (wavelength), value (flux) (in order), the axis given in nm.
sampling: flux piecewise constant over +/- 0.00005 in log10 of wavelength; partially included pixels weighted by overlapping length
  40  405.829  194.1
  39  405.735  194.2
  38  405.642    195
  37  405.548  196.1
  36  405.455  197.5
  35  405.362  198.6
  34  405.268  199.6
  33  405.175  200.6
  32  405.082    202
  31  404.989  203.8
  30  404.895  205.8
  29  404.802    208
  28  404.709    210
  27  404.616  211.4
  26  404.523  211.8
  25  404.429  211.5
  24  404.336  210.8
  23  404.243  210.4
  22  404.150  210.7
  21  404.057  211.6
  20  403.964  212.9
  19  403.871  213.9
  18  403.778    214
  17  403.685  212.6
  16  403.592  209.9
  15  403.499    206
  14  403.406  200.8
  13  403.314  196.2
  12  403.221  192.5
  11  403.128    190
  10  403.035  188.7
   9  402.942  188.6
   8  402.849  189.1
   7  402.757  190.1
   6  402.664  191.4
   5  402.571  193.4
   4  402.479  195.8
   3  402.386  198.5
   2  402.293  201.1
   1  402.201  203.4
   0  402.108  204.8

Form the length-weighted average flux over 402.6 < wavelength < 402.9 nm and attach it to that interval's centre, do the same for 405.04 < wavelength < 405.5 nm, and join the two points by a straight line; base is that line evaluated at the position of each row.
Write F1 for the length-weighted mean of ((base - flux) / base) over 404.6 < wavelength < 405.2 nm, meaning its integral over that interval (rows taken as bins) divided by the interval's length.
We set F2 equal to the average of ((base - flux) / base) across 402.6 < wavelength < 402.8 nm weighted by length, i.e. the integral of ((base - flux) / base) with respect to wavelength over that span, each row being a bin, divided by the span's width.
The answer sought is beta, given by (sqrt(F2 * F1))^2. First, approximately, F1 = -0.04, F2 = 0.00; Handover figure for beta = 0.0002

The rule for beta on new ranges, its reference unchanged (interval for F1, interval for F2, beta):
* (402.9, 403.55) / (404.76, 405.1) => 0.0005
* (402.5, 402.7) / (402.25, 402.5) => 0.0008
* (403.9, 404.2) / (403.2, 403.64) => 0.0039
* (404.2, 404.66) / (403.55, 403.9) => 0.0071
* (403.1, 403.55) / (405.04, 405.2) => 0.0003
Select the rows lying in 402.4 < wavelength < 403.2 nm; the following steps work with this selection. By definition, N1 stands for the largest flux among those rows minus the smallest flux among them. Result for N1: 7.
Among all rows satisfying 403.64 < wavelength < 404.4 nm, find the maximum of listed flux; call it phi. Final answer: 214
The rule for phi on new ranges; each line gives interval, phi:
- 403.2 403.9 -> 214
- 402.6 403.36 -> 196.2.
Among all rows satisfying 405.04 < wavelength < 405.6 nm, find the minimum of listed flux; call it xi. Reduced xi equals 196.1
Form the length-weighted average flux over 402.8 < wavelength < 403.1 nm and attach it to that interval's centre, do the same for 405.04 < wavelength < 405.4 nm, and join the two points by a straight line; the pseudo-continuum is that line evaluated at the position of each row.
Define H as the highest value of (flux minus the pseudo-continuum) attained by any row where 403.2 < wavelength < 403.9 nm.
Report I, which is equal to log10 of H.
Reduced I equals 1.3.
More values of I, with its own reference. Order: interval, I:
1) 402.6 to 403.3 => 0.6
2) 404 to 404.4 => 1.2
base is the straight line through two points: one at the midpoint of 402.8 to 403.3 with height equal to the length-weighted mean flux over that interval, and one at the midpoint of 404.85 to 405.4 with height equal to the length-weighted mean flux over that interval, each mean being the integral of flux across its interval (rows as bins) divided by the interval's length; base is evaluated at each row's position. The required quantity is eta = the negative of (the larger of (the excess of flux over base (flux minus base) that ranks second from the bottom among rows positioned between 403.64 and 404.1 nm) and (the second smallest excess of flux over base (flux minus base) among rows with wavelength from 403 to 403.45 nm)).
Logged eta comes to -18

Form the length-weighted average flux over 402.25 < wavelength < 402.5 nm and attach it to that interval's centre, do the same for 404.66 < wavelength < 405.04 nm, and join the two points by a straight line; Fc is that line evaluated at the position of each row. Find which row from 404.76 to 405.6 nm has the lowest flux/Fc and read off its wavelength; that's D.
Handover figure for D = 405.548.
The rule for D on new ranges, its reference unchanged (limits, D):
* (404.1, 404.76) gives 404.709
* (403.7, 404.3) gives 404.243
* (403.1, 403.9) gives 403.128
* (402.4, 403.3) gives 403.035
